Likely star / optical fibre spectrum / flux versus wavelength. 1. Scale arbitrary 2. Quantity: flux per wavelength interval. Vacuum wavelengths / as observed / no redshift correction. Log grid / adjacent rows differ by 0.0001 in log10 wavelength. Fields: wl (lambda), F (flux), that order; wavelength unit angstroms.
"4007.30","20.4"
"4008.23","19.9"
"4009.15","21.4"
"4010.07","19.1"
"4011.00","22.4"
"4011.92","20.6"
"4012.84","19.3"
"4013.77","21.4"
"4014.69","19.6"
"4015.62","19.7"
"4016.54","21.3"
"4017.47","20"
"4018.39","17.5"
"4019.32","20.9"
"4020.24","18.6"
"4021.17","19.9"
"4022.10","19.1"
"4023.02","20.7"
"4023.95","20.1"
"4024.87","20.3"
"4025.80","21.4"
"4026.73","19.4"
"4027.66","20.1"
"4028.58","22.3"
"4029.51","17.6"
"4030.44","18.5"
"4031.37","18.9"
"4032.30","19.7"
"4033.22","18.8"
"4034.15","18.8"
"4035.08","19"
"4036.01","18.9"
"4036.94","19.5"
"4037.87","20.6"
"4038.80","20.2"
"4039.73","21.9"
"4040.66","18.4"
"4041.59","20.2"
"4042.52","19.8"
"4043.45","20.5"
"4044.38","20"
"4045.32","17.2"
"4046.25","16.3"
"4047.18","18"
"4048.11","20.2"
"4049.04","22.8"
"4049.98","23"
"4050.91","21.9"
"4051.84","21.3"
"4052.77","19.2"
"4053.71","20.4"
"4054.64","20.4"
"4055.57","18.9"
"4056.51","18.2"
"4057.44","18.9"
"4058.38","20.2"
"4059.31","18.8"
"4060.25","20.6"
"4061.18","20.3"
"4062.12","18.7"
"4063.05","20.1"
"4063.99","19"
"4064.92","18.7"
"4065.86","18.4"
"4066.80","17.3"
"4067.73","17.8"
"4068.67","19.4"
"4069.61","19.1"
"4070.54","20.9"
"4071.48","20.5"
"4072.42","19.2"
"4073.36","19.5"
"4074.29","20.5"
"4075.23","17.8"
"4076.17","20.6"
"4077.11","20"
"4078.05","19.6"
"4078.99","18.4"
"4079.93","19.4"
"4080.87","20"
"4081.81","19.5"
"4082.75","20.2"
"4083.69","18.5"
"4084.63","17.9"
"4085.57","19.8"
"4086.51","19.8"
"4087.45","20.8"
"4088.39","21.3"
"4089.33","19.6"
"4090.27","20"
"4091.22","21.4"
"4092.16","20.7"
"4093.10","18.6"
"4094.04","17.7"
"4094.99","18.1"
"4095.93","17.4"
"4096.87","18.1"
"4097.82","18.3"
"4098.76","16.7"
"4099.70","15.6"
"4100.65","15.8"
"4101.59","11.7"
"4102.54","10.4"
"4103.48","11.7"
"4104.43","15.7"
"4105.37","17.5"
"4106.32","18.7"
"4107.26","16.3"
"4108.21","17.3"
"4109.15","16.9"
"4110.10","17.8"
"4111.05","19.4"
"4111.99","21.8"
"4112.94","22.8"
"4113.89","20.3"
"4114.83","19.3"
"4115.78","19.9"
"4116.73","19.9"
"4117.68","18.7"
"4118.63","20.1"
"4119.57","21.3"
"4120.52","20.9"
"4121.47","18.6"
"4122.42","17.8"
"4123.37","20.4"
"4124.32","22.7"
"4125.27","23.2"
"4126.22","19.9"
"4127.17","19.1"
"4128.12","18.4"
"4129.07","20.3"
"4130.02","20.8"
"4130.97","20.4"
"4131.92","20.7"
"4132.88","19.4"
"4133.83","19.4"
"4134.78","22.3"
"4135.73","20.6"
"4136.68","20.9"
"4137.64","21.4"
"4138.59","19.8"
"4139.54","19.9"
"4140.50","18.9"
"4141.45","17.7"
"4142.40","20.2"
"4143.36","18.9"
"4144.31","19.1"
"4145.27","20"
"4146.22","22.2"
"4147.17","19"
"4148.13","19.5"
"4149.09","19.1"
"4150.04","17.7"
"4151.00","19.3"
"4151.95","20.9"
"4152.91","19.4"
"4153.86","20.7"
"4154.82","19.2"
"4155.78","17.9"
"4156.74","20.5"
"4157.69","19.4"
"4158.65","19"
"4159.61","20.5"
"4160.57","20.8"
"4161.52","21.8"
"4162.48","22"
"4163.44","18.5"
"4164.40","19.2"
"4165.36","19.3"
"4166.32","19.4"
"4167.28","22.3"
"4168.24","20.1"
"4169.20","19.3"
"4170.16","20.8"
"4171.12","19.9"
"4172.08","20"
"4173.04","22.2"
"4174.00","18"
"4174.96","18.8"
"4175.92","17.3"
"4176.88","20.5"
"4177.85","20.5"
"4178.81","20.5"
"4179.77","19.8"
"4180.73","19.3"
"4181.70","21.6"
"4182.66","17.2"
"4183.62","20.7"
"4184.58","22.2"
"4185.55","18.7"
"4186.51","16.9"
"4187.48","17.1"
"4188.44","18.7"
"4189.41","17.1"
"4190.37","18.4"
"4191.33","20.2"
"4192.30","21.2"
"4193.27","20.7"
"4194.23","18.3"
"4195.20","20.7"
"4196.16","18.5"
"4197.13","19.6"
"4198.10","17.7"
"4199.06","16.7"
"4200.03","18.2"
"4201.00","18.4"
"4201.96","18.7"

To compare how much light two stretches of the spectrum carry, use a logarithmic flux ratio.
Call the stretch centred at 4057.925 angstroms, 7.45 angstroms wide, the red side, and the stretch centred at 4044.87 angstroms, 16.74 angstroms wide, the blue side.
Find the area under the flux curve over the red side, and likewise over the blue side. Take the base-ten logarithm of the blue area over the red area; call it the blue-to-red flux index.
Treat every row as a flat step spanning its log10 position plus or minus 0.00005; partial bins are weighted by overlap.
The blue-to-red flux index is 0.36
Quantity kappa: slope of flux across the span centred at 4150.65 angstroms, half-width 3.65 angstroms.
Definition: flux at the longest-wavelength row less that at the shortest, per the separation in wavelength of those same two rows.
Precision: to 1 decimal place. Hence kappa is 0.3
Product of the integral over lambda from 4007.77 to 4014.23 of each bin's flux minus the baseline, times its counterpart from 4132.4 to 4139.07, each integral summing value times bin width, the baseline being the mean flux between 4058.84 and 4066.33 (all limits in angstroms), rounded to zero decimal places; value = 66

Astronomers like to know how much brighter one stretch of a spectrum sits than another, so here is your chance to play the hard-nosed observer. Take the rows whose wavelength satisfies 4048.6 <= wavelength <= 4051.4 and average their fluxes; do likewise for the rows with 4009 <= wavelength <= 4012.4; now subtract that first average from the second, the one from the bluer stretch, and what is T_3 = -1.7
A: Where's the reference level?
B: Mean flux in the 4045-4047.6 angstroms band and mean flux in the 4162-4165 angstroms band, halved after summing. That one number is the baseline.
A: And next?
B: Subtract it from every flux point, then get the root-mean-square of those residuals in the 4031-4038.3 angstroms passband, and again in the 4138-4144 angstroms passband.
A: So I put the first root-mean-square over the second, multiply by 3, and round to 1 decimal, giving 2.6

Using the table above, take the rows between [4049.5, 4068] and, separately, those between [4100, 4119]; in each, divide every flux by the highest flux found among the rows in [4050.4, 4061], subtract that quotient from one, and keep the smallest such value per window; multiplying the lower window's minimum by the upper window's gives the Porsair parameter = 0.0021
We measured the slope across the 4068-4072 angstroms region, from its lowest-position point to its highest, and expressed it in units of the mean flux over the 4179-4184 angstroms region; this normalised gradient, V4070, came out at 0.020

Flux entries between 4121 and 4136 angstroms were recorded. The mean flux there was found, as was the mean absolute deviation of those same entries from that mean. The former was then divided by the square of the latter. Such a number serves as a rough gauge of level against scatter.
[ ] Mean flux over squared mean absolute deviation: 15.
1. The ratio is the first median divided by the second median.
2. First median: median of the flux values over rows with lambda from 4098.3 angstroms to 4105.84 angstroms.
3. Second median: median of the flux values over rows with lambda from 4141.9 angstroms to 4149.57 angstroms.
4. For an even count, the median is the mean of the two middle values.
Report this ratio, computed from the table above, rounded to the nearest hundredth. 0.81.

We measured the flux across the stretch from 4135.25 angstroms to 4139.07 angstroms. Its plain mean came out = 20.7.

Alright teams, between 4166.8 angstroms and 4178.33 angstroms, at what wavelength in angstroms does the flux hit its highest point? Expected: 4167.28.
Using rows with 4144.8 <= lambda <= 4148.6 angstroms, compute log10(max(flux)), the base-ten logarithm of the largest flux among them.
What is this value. 1.35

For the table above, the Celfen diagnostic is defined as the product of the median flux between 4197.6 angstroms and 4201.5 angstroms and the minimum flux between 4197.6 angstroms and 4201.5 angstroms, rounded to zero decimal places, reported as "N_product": 300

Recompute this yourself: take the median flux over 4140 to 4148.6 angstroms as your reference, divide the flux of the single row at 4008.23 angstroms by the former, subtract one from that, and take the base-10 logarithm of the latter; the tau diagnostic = -1.4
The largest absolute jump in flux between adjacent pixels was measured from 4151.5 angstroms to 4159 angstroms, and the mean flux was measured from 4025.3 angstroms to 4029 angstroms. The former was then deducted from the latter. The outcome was 18.2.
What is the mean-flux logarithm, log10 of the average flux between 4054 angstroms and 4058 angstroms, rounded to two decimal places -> 1.28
